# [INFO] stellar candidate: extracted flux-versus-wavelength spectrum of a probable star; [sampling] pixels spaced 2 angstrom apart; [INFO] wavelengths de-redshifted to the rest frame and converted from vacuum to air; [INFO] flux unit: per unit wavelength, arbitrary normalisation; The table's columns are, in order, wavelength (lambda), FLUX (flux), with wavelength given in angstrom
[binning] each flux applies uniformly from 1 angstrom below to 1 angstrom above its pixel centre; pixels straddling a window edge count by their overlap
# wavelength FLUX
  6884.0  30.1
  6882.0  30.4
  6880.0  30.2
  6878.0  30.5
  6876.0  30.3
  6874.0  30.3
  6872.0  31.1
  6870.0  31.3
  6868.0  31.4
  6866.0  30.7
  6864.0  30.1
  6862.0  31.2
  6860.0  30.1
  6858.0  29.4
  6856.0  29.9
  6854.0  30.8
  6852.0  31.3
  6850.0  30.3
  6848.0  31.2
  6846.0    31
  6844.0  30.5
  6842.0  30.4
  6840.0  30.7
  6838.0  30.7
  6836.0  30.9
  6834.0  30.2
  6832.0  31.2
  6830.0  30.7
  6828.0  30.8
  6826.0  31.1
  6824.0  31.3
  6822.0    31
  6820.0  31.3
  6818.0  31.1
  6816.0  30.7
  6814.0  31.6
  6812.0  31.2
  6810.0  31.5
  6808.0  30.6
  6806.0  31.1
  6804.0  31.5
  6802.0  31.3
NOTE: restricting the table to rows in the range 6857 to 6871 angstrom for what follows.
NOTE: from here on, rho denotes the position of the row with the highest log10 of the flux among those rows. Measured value 6868.0 angstrom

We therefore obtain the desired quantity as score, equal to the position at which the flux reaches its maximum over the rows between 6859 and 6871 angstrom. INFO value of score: 6868.0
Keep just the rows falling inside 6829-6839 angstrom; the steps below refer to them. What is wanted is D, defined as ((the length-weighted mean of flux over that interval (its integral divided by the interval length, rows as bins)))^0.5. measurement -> 5.544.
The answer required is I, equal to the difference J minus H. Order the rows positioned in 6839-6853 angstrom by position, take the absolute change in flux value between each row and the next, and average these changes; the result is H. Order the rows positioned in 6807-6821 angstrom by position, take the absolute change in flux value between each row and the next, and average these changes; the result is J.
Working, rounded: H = 0.50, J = 0.5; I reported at 0.02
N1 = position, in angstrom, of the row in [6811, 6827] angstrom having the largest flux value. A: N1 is 6814.0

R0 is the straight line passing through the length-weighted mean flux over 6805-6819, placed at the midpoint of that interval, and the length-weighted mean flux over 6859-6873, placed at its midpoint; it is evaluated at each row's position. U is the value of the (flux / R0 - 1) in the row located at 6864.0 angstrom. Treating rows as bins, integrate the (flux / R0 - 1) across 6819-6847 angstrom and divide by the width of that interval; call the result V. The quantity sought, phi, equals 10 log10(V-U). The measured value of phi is -17.2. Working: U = -0.024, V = -0.0054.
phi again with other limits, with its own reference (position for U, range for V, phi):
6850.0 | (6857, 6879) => -19.2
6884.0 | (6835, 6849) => -18.2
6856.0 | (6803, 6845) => -15.4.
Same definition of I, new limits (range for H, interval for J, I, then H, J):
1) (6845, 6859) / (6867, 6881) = -0.40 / 0.67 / 0.3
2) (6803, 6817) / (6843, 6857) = 0.10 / 0.57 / 0.7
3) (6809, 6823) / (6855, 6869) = 0.37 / 0.42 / 0.8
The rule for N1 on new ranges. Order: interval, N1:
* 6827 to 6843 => 6832.0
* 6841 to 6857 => 6852.0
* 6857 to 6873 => 6868.0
